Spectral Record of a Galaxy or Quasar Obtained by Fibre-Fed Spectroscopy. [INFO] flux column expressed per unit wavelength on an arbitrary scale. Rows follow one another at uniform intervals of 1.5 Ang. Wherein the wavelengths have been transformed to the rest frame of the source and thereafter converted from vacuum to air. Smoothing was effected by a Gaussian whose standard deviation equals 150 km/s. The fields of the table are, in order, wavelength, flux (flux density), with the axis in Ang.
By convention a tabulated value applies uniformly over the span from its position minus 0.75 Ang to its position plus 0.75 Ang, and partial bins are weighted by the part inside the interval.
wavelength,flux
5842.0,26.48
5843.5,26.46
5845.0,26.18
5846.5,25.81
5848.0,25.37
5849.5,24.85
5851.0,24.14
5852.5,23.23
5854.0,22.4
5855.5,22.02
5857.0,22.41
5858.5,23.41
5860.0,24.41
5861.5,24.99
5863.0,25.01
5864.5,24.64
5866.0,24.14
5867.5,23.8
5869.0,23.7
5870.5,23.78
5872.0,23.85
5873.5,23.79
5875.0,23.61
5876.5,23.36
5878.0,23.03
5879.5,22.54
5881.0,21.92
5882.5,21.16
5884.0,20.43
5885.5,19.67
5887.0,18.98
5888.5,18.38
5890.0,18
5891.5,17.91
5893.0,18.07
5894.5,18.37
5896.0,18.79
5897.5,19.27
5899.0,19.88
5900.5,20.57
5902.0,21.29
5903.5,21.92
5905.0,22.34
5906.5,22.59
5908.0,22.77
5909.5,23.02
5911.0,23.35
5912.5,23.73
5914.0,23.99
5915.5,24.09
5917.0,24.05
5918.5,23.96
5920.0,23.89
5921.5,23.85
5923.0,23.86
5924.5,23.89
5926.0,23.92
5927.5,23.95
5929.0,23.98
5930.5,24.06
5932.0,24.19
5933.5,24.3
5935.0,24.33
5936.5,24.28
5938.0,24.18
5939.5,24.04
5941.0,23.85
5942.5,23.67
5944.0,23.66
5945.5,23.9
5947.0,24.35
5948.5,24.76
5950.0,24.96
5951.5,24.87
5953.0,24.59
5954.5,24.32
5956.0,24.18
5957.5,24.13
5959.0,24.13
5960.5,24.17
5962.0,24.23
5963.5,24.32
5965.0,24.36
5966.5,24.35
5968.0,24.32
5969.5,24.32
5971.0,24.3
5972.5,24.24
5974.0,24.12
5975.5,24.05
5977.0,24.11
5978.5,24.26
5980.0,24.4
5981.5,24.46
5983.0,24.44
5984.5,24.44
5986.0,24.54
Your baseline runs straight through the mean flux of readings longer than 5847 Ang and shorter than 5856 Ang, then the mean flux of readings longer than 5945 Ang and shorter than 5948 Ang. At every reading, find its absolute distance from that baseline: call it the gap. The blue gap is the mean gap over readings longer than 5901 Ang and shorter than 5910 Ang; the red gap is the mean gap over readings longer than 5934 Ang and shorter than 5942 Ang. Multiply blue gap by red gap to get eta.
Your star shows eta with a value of 0.3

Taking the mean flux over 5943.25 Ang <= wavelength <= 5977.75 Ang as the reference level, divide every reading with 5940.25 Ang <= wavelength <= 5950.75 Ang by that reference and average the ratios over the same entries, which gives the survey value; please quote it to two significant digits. 0.99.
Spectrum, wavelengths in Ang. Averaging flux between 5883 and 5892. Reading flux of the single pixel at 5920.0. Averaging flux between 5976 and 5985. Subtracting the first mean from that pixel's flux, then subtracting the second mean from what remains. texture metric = -19.4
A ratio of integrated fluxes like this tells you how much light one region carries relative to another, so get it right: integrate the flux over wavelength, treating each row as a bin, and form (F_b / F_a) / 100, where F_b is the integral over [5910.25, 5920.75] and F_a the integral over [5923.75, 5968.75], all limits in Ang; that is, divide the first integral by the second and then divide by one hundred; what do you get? 0.002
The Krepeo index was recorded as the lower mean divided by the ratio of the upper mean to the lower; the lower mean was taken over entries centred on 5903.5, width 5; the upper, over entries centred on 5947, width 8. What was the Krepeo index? 19.6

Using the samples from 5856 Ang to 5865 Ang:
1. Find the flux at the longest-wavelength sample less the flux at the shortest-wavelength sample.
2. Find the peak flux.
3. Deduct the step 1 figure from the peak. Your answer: 22.8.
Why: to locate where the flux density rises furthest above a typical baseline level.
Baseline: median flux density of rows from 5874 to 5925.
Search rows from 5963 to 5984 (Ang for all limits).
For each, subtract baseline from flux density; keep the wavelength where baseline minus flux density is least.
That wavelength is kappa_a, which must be 5981.5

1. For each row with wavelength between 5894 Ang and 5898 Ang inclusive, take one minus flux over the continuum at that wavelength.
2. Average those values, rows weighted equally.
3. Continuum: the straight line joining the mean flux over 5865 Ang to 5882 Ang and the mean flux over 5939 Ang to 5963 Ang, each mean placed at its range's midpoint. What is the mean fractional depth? 0.20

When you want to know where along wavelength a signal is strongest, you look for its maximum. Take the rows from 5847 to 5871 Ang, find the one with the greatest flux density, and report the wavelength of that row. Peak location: 5848.0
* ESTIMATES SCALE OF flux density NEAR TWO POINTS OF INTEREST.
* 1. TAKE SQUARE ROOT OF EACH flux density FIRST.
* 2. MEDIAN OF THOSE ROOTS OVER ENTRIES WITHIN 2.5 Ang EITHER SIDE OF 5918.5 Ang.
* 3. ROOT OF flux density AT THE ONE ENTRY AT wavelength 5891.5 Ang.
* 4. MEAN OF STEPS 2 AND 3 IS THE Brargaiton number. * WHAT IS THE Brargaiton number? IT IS 4.6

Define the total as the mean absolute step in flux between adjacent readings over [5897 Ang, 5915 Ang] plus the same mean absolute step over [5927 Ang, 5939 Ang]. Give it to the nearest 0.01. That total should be 0.50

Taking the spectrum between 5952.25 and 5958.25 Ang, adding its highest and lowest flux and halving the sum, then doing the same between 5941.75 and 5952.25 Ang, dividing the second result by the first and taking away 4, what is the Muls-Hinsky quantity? -3.00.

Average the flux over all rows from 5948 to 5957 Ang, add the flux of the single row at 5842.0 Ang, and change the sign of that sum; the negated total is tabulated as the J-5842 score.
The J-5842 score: -51.1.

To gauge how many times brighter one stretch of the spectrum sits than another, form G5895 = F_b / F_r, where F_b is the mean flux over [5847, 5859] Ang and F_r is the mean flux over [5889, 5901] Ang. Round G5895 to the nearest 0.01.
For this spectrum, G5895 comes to 1.25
